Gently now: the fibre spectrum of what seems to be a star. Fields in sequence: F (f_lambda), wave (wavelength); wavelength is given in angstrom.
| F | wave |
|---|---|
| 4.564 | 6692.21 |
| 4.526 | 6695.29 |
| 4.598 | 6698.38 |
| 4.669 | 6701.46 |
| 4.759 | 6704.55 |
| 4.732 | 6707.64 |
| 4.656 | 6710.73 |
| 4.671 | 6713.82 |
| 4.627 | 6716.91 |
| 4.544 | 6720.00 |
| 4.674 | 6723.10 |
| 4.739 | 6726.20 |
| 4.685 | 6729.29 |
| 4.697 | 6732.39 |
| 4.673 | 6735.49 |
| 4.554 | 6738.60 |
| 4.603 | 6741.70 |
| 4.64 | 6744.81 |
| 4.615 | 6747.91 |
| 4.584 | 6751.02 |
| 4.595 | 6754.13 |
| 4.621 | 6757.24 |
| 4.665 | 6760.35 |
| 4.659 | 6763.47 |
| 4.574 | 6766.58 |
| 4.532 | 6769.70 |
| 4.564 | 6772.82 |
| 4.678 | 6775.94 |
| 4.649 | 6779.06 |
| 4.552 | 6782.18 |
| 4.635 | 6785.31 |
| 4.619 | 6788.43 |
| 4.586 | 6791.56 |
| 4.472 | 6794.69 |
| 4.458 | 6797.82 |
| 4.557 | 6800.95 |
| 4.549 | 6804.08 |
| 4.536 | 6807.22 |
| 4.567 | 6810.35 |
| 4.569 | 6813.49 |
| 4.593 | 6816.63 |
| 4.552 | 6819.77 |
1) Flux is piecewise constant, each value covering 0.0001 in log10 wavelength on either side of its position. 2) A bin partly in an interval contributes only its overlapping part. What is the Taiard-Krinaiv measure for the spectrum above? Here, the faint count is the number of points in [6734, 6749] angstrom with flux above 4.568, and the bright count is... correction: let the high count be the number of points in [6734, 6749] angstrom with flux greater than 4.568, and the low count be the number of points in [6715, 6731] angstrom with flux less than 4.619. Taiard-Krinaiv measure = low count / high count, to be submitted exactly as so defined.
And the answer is 0.25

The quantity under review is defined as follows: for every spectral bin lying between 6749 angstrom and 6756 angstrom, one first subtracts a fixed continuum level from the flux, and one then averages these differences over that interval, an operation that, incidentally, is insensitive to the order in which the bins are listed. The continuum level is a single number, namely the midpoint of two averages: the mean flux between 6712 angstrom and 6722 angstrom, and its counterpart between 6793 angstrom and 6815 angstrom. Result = 0.018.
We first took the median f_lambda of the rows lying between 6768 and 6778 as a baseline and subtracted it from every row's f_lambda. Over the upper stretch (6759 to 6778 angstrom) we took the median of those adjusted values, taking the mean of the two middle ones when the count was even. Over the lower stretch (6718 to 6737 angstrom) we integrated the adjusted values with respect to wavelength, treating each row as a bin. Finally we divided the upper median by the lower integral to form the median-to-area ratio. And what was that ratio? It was 0.027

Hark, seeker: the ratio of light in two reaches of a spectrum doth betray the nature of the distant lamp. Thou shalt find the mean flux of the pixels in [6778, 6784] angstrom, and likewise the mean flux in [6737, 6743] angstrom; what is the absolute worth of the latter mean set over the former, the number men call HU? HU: 1.00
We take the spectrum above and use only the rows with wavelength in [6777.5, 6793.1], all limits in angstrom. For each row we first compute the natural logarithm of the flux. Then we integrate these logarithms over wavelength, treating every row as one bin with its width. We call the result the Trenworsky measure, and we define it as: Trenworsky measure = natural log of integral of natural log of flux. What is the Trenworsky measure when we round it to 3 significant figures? 3.17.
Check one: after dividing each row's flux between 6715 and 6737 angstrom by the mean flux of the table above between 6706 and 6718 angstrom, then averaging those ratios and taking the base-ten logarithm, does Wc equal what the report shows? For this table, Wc -0.001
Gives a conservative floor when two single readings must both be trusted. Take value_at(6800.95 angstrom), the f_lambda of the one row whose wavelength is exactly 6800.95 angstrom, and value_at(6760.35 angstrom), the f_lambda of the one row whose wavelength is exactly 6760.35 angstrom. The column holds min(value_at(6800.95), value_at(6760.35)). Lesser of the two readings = 4.56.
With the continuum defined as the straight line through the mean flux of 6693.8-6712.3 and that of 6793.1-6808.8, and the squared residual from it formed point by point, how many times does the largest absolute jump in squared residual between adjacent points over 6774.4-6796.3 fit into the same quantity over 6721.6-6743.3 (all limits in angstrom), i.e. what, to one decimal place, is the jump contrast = 1.1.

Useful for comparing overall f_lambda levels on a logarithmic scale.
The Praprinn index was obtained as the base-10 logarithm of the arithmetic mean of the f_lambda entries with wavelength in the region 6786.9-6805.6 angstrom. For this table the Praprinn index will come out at 0.657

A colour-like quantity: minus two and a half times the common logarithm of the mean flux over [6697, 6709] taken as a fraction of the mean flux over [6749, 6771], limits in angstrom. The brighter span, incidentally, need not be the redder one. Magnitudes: -0.020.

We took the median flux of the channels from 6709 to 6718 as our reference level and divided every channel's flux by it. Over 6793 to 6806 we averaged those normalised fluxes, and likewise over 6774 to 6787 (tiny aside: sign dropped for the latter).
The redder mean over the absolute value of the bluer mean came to 0.974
